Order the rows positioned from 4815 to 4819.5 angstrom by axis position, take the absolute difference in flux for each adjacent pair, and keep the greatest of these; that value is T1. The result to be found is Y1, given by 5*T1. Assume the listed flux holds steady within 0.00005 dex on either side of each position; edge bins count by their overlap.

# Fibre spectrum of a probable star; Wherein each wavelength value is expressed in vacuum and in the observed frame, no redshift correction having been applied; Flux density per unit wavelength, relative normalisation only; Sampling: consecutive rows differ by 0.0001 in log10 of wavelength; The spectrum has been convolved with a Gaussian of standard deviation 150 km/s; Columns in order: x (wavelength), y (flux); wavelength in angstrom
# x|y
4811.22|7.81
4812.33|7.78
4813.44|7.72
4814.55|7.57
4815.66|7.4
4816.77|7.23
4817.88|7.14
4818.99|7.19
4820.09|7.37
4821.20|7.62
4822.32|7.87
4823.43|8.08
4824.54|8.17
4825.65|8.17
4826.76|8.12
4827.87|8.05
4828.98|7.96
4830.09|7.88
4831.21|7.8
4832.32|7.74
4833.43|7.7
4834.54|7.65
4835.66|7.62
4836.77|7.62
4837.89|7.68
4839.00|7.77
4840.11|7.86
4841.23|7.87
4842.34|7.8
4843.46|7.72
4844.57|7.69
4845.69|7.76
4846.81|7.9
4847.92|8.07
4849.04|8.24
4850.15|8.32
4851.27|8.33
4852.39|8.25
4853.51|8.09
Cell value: 0.85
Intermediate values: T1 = 0.17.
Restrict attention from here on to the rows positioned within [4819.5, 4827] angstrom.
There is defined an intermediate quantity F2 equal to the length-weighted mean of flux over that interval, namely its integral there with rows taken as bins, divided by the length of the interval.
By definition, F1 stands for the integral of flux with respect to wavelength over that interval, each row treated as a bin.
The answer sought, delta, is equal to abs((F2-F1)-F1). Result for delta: 111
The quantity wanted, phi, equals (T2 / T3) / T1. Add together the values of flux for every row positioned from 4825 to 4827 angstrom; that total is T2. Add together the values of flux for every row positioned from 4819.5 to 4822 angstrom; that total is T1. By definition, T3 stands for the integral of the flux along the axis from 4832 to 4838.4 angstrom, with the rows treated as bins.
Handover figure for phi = 0.022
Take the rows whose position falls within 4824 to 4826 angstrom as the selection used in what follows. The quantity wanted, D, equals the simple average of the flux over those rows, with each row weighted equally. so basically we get 8.17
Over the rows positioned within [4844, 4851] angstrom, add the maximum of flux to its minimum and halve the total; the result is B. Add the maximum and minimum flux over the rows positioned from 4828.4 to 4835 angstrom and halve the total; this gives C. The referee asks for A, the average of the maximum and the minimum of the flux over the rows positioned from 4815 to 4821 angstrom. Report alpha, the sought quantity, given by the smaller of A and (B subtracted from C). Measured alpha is -0.20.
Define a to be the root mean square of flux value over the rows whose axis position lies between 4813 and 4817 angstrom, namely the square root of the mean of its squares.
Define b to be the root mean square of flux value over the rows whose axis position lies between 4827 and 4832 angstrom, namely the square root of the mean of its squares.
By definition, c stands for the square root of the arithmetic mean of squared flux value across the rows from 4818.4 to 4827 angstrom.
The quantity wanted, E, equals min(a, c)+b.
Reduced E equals 15.41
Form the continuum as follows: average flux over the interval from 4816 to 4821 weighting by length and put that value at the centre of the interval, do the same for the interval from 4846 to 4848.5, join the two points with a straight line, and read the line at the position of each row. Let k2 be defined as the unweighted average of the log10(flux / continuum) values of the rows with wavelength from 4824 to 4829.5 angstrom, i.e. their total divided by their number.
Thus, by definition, 0.035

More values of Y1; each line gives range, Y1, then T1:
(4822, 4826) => 1.05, 0.21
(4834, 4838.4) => 0.30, 0.06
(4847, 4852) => 0.85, 0.17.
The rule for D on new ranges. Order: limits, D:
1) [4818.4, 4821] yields 7.28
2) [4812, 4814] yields 7.75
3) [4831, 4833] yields 7.77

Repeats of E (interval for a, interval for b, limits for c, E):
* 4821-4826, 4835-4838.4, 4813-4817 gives 15.12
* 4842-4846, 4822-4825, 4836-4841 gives 15.77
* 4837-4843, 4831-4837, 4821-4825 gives 15.48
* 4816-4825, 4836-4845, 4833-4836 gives 15.35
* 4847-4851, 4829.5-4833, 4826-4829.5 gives 15.85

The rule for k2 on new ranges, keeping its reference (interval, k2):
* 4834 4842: -0.001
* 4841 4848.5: -0.004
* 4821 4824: 0.028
